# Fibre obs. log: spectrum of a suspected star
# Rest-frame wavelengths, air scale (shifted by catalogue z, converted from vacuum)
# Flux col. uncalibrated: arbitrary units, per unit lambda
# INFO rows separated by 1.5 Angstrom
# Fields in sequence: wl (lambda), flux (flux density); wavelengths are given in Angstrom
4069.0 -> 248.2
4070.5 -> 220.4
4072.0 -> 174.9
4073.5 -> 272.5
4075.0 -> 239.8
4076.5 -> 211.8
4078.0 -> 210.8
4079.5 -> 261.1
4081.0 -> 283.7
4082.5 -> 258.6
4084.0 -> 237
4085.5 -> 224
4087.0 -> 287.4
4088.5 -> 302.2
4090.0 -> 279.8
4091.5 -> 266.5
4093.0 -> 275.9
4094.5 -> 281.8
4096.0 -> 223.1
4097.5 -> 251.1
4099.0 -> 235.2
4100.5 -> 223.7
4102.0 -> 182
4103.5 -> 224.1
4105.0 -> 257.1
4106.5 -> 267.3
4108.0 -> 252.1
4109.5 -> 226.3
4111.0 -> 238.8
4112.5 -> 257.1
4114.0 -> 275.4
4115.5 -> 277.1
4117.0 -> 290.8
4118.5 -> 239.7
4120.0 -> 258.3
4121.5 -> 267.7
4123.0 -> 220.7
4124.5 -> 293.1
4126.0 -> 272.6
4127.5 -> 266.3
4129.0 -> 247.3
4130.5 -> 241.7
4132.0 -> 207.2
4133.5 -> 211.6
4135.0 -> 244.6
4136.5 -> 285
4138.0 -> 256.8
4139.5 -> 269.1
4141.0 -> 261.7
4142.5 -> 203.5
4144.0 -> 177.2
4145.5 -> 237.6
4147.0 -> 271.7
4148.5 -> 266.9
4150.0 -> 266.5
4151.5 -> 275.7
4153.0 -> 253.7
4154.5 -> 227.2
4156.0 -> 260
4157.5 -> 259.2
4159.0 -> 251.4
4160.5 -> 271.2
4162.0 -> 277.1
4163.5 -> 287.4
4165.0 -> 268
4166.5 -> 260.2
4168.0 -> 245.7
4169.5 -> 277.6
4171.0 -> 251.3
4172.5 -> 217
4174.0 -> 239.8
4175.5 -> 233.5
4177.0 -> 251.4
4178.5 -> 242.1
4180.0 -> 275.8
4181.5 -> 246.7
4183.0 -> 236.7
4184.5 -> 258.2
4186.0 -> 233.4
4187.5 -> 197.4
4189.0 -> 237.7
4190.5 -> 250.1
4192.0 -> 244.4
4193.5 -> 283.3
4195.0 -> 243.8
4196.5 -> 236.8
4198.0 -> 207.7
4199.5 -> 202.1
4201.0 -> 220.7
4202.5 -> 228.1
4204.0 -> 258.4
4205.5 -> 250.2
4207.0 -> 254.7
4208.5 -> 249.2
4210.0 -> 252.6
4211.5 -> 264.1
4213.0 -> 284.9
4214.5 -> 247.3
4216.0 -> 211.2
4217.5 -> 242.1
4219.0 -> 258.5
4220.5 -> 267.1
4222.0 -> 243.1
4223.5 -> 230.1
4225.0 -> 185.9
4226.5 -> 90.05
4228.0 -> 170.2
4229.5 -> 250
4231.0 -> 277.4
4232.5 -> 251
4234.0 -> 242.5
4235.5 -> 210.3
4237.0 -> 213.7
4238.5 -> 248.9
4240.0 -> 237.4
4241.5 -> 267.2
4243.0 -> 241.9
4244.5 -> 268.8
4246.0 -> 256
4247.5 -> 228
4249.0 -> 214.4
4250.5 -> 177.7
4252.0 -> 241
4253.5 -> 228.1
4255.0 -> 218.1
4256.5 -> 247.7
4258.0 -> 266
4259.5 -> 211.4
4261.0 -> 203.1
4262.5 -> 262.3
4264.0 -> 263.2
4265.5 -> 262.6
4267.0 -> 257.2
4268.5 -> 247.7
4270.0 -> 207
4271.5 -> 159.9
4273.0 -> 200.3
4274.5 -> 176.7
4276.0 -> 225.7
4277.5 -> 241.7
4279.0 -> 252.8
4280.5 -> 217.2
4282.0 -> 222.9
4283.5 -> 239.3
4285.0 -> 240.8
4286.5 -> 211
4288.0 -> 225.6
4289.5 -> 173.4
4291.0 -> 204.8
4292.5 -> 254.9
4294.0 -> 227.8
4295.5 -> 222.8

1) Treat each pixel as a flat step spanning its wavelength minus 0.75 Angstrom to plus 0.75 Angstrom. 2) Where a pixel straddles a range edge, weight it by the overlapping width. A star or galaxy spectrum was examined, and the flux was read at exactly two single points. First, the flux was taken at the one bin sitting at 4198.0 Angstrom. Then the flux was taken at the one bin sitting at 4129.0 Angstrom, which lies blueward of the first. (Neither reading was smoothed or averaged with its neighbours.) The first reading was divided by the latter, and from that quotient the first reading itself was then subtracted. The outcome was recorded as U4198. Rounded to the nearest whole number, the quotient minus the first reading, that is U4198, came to -207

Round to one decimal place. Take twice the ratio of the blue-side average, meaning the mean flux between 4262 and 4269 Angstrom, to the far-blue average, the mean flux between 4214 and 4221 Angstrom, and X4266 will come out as 2.1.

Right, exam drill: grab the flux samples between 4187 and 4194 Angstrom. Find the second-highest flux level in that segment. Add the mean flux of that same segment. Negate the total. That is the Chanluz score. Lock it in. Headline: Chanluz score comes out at -493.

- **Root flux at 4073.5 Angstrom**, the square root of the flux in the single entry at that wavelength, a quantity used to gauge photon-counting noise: 16.5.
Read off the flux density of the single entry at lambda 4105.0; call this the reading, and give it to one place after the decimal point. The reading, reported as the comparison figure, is 257.1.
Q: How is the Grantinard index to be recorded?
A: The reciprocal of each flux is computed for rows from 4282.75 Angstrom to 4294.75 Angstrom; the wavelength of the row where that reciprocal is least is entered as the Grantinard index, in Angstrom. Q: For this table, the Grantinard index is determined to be 4292.5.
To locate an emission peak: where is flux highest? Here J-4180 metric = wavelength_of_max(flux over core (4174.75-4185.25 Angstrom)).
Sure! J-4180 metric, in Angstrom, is 4180.0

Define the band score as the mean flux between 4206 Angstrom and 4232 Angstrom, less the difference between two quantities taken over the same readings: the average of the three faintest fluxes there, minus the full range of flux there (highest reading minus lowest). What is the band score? 280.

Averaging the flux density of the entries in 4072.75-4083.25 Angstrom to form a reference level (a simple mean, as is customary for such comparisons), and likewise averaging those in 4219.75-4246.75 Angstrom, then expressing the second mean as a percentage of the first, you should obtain 92.9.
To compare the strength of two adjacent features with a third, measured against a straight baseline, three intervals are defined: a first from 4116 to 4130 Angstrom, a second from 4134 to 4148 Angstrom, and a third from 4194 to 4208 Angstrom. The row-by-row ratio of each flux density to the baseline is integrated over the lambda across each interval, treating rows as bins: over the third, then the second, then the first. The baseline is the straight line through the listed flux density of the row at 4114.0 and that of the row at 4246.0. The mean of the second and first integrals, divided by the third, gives 1.04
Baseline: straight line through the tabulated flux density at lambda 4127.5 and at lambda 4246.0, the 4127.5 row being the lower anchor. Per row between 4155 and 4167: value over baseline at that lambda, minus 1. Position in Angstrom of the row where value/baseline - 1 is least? 4159.0 Angstrom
